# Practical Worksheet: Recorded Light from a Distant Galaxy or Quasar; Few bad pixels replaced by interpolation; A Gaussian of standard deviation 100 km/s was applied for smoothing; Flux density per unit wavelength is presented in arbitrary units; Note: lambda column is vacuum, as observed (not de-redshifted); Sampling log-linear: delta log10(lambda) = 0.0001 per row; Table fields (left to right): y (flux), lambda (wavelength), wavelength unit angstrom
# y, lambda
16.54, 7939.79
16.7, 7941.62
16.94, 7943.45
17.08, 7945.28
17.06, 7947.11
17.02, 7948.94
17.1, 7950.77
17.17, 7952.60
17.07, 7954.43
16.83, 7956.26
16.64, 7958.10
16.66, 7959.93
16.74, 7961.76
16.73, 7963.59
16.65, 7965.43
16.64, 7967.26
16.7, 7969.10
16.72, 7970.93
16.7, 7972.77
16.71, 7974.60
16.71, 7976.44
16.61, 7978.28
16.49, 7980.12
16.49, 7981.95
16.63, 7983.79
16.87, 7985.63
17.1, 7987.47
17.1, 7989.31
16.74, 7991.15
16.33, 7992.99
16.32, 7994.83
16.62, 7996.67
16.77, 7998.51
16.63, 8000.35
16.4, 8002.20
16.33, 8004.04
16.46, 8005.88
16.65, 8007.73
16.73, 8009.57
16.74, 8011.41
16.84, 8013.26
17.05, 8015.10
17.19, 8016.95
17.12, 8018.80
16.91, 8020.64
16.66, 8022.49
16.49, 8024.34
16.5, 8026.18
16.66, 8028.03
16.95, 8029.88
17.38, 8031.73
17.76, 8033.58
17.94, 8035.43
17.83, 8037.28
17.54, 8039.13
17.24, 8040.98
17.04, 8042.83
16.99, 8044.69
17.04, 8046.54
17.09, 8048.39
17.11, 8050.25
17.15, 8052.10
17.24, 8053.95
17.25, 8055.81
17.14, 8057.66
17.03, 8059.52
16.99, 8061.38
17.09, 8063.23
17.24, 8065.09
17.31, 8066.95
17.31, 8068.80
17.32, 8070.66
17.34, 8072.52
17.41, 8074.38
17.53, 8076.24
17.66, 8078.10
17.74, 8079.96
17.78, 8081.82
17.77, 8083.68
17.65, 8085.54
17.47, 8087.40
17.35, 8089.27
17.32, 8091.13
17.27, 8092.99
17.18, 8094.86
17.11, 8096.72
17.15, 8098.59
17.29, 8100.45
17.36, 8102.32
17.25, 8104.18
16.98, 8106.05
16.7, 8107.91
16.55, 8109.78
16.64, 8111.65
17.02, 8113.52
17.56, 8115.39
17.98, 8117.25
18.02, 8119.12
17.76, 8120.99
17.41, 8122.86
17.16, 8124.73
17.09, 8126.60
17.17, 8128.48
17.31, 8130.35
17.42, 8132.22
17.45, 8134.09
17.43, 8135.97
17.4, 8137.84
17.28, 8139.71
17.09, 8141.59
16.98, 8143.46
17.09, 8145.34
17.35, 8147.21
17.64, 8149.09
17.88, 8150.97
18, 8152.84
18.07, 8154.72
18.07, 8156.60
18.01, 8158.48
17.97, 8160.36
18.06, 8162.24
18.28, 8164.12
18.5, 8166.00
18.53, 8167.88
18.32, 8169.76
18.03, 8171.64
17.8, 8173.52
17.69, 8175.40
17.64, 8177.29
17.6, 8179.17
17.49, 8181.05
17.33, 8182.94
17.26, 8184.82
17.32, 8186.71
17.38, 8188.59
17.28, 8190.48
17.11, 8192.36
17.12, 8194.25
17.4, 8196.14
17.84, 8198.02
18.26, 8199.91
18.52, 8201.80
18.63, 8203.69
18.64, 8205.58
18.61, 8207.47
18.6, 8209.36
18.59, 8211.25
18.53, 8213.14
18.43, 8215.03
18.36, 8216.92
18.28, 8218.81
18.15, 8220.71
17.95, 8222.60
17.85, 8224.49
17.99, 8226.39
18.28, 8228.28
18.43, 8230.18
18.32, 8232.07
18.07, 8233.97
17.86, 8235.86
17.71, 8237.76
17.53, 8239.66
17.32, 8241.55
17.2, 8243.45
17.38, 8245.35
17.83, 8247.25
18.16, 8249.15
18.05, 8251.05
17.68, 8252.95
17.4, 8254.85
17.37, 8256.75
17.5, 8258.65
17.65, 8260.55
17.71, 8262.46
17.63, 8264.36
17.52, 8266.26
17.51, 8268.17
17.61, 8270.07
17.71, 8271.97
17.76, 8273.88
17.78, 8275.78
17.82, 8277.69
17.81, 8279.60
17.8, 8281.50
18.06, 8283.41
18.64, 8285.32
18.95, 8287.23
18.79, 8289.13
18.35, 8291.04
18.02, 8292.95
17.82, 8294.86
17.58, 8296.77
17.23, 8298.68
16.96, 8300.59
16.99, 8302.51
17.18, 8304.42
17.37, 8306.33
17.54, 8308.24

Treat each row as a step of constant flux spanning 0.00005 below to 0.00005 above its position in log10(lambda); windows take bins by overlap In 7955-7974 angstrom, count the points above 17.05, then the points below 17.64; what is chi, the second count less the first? 10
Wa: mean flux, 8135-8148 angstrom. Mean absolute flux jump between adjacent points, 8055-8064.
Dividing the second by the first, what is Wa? 0.005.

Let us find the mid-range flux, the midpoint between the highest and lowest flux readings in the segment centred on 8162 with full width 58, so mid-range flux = 17.8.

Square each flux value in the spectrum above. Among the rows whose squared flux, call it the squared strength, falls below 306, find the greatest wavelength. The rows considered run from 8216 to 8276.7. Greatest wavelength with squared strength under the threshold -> 8256.75 angstrom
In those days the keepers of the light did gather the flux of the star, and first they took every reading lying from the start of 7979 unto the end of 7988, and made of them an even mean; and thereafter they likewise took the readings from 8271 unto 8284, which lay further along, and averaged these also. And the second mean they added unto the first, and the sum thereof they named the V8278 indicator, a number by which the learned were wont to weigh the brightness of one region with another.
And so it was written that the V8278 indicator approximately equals 34.5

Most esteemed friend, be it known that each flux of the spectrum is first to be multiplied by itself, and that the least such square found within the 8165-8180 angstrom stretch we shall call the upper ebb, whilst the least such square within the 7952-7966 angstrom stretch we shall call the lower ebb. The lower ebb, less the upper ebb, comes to -33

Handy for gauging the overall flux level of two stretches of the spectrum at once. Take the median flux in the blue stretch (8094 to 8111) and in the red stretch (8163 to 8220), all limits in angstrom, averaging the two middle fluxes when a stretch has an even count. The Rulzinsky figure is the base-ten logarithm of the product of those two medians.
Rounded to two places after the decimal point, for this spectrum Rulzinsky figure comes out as 2.49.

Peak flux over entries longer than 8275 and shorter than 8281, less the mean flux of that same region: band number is 0.02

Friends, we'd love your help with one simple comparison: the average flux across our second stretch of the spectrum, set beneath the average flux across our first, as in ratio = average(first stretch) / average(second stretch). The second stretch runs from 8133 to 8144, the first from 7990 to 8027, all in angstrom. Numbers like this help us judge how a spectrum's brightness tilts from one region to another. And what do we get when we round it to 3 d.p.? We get 0.965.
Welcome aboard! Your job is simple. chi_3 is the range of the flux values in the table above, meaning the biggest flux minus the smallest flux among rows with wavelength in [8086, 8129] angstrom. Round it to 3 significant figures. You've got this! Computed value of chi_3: 1.47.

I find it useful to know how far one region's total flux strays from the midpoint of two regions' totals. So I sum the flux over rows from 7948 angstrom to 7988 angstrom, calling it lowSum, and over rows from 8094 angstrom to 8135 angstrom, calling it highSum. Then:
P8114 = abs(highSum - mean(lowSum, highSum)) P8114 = 5.3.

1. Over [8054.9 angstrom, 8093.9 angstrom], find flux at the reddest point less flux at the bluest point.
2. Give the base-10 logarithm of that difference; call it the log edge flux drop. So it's -1.7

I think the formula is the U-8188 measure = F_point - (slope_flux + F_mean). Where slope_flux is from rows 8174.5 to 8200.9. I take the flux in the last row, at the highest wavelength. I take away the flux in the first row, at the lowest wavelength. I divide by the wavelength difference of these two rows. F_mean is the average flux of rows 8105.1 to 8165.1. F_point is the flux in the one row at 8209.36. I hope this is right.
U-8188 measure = 1.1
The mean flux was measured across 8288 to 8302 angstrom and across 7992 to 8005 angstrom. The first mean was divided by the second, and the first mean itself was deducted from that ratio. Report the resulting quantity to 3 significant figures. -16.7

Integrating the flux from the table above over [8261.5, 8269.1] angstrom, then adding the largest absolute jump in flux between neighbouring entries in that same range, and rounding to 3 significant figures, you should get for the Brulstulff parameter 134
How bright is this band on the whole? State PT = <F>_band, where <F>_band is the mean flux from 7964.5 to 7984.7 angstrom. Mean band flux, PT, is 16.6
